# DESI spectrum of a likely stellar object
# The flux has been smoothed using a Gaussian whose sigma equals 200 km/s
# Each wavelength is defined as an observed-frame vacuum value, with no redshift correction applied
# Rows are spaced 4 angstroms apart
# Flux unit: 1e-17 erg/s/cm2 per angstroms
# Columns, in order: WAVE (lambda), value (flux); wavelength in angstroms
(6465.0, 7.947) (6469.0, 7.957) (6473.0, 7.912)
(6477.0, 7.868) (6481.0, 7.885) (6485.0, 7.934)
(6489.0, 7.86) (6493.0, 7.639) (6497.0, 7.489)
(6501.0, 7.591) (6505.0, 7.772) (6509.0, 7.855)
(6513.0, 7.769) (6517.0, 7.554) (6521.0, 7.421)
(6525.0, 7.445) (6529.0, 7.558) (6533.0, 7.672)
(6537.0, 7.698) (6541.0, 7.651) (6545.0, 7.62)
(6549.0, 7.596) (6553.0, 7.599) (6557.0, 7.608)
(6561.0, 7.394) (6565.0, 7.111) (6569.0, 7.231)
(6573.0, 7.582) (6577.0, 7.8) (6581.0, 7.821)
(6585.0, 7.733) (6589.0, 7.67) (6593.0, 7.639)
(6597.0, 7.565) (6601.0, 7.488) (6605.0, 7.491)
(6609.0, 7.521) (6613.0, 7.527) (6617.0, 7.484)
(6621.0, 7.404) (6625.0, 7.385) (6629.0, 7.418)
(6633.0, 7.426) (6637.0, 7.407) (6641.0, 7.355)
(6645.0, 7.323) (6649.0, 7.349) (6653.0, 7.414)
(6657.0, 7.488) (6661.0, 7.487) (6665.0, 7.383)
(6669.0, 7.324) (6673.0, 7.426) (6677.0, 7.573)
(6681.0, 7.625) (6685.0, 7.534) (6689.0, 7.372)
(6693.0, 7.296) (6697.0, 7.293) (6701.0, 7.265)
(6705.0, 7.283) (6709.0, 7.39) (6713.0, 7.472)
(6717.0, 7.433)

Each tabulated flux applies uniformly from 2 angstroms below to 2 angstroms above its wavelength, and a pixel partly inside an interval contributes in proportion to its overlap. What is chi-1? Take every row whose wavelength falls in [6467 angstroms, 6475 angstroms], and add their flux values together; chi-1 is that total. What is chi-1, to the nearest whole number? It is 16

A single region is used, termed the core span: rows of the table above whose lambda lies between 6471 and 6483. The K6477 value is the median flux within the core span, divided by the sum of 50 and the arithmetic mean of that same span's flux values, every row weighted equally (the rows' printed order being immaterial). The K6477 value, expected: 0.136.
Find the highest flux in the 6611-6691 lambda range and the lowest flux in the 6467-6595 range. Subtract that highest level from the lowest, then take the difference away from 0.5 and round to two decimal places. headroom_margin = 1.01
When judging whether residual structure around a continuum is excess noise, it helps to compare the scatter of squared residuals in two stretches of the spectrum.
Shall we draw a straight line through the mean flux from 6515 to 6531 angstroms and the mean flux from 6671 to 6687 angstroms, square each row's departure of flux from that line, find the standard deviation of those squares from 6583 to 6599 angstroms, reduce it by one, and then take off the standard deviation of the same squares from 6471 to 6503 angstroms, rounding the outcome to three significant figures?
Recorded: -1.06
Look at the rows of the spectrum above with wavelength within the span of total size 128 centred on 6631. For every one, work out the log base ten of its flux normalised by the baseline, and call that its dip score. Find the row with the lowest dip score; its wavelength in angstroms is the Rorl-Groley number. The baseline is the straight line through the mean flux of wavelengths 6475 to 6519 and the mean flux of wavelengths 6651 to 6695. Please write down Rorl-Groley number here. 6569.0 angstroms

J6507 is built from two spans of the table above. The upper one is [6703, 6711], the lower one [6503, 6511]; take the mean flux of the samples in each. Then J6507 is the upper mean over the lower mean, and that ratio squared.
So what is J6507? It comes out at 0.88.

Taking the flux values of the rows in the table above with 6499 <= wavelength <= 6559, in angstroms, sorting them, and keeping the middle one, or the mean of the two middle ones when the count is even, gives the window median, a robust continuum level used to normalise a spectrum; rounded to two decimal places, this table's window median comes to 7.61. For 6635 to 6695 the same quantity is 7.41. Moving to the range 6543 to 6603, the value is 7.60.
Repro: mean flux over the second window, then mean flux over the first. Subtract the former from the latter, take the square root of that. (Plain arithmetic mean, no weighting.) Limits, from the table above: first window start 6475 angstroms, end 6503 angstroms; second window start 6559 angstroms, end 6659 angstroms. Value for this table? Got 0.521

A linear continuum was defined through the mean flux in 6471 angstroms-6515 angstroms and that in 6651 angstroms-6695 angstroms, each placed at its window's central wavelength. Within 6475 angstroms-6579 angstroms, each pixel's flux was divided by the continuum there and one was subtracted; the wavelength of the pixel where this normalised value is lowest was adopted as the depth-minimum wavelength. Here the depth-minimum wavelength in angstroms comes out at 6565.0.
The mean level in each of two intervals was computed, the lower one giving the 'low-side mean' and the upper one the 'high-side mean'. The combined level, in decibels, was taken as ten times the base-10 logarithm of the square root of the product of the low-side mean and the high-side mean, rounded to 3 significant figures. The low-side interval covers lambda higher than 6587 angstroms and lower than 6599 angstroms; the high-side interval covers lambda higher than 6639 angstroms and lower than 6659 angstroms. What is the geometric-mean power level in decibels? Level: 8.75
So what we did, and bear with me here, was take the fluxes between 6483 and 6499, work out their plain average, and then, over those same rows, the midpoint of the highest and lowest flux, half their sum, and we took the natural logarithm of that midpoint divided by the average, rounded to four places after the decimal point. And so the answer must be -0.0025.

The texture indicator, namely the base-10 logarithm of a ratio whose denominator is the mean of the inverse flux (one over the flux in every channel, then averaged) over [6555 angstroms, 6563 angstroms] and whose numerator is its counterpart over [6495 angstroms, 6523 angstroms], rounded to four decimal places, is -0.0077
